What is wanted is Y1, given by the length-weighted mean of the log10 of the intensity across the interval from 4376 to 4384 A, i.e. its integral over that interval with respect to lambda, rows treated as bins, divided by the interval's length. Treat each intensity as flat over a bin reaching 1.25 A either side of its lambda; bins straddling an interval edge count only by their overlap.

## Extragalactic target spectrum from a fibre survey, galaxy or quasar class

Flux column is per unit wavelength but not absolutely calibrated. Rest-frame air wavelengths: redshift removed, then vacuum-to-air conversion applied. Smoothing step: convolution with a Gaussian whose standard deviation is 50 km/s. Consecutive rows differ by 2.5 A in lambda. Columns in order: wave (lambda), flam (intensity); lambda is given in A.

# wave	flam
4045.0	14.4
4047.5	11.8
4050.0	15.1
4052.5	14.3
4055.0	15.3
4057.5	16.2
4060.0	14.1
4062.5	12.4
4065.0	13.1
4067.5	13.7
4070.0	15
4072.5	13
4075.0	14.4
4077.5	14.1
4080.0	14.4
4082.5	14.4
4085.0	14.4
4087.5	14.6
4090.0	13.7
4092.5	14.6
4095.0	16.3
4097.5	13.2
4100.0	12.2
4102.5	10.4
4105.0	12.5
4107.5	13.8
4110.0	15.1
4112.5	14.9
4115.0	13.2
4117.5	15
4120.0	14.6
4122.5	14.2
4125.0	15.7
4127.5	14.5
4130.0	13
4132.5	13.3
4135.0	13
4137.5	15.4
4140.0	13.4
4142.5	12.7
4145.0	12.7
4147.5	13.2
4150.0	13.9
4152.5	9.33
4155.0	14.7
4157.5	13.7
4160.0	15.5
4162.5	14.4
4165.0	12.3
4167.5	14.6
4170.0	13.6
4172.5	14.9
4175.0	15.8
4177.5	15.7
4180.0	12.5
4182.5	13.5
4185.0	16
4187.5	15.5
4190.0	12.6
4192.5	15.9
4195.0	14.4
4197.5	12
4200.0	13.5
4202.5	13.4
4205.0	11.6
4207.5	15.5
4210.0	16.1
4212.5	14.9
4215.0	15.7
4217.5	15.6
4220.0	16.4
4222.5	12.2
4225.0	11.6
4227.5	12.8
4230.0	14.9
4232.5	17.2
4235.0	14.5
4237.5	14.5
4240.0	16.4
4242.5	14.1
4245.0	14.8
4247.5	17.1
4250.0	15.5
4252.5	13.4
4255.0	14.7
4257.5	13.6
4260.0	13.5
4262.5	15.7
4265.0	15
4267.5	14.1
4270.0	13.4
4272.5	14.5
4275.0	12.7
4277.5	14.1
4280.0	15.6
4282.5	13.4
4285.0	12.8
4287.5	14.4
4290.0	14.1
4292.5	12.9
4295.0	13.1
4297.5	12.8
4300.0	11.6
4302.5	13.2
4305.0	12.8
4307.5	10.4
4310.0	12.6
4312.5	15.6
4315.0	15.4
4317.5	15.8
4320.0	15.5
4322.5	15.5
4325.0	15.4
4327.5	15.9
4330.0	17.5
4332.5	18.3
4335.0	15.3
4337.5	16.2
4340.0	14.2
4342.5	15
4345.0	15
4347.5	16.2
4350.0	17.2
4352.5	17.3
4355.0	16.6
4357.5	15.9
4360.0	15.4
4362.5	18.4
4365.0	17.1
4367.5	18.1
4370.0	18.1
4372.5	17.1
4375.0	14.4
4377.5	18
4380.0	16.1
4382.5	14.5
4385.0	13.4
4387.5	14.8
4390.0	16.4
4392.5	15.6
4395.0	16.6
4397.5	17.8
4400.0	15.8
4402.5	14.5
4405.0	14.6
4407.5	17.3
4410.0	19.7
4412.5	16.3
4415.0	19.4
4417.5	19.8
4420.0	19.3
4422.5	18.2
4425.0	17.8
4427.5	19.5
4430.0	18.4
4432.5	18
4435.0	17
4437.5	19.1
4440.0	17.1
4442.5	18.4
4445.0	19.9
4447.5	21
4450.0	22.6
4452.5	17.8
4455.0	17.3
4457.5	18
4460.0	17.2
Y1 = 1.20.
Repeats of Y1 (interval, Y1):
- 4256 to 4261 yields 1.13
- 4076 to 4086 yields 1.16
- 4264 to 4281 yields 1.15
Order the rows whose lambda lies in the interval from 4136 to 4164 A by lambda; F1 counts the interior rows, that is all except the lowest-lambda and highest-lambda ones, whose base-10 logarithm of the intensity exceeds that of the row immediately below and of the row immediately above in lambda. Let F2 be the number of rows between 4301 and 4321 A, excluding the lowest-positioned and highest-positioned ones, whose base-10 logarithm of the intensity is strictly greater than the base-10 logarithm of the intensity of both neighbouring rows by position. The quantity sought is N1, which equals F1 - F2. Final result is 1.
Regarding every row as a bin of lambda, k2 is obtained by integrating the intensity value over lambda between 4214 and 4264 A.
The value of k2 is 735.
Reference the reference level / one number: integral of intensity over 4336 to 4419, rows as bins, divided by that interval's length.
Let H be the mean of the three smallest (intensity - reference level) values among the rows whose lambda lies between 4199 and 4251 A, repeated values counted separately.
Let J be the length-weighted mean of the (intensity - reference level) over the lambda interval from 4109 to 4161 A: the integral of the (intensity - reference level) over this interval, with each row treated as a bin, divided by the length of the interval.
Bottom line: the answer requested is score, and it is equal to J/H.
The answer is 0.56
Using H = -4.65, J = -2.6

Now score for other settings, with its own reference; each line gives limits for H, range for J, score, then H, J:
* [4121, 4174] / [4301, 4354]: 0.24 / -5.01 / -1.2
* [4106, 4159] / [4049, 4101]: 0.46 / -4.88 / -2.2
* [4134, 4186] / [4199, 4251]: 0.35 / -5.08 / -1.8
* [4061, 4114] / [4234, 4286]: 0.42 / -4.79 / -2.0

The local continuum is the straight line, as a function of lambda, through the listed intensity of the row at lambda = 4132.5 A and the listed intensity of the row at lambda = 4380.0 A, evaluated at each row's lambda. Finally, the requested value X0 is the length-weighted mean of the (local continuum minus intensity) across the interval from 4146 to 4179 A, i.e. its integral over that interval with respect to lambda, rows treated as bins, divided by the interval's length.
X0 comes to -0.3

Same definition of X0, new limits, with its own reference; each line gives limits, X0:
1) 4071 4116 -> -1.0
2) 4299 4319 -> 1.8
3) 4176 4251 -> -0.3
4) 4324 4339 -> -0.9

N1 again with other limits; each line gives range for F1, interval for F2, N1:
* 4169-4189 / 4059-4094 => -1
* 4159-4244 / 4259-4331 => 2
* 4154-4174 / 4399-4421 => 0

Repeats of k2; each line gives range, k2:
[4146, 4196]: 705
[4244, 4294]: 713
